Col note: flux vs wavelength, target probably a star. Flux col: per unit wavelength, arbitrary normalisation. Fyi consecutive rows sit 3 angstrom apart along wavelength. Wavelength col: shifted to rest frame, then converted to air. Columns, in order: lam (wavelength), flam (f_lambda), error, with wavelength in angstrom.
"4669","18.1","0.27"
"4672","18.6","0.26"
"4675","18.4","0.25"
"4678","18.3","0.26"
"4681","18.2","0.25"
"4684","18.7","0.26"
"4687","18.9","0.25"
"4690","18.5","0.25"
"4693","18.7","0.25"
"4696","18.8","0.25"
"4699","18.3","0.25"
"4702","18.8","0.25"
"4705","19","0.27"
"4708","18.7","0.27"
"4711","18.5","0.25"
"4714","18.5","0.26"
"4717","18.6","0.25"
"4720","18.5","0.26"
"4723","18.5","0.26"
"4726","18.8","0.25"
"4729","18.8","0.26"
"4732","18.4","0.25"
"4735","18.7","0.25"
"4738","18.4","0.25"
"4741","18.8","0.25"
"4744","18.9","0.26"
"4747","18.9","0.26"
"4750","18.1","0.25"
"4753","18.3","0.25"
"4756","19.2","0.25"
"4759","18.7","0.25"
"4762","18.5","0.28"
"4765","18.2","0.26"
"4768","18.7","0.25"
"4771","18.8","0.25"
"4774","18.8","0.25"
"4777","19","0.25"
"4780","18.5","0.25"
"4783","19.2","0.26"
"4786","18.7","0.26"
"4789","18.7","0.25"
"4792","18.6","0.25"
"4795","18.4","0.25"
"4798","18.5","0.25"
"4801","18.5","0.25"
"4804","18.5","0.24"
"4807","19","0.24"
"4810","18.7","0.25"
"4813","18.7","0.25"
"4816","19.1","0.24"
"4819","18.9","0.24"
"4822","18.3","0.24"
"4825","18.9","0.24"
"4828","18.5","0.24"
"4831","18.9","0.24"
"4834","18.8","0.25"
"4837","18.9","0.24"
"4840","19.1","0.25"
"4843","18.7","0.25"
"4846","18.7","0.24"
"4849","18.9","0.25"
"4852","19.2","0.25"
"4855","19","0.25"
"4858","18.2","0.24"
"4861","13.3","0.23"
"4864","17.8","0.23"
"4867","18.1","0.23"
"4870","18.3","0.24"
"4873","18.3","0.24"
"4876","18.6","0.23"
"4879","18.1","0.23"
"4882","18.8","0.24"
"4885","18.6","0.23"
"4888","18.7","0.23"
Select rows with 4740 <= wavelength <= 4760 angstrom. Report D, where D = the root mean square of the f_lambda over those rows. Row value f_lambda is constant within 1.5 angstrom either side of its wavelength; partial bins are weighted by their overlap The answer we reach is 18.7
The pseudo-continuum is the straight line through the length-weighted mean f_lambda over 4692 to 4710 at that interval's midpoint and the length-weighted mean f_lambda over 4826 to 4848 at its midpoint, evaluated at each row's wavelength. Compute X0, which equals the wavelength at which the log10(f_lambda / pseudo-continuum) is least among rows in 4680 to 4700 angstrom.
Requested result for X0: 4681 angstrom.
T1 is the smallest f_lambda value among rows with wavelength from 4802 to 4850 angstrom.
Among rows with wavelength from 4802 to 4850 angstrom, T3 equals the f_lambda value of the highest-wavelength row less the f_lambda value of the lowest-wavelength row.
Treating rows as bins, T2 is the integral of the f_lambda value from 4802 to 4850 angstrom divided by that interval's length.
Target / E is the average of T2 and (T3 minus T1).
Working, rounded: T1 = 18.3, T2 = 18.8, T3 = 0.4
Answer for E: 0.4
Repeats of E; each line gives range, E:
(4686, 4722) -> 0.0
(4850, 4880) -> 1.8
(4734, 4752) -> 0.0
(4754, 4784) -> 0.3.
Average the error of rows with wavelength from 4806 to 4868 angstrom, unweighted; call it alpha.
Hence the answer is 0.242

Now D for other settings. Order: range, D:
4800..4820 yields 18.8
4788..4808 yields 18.6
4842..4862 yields 18.1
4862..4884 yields 18.3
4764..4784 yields 18.7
